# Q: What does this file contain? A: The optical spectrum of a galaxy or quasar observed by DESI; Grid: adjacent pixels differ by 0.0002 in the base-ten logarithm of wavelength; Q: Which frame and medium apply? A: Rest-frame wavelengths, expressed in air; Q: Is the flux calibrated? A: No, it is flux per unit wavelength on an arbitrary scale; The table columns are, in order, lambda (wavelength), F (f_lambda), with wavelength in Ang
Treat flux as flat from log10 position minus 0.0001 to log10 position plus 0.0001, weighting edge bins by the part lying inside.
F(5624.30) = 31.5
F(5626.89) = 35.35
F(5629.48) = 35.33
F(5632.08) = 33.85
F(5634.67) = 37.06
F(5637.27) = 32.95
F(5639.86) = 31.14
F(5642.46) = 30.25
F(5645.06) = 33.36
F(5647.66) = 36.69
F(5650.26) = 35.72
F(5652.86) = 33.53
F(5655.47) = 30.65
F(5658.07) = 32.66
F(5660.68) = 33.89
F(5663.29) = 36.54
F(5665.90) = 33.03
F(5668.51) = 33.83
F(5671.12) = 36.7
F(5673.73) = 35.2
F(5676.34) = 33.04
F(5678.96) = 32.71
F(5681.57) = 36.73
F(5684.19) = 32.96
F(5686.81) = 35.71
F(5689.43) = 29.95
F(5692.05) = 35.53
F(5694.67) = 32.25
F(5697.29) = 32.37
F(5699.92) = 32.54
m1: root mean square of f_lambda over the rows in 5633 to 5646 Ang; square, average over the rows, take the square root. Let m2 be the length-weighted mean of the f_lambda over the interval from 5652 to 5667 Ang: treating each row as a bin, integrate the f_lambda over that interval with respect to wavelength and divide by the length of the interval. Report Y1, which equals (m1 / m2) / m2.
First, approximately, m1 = 33.0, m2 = 33.4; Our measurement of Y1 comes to 0.0297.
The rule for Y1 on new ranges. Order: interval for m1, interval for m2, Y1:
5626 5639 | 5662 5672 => 0.0286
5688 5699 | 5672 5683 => 0.0274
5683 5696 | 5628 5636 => 0.0266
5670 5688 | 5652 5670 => 0.0310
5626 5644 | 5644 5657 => 0.0292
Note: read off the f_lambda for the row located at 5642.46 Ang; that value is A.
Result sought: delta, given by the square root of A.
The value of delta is 5.50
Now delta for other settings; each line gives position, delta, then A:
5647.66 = 6.06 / 36.69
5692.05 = 5.96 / 35.53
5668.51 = 5.82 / 33.83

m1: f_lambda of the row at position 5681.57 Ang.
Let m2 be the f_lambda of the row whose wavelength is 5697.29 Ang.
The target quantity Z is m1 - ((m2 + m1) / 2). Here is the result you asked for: 2.2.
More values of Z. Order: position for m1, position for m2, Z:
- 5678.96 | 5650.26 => -1.5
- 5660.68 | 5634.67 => -1.6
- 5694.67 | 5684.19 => -0.4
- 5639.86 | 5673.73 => -2.0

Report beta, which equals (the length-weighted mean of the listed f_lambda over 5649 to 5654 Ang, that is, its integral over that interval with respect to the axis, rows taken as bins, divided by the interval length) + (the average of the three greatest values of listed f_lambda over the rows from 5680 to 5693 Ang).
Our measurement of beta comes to 70.7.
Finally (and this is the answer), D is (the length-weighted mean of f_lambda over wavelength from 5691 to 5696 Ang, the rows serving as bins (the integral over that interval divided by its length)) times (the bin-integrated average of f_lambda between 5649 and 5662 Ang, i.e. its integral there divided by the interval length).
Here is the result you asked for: 1126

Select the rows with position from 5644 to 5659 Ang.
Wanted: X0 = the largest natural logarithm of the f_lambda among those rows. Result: 3.60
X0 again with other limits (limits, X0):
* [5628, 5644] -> 3.61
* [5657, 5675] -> 3.60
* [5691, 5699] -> 3.57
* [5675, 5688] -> 3.60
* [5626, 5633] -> 3.57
